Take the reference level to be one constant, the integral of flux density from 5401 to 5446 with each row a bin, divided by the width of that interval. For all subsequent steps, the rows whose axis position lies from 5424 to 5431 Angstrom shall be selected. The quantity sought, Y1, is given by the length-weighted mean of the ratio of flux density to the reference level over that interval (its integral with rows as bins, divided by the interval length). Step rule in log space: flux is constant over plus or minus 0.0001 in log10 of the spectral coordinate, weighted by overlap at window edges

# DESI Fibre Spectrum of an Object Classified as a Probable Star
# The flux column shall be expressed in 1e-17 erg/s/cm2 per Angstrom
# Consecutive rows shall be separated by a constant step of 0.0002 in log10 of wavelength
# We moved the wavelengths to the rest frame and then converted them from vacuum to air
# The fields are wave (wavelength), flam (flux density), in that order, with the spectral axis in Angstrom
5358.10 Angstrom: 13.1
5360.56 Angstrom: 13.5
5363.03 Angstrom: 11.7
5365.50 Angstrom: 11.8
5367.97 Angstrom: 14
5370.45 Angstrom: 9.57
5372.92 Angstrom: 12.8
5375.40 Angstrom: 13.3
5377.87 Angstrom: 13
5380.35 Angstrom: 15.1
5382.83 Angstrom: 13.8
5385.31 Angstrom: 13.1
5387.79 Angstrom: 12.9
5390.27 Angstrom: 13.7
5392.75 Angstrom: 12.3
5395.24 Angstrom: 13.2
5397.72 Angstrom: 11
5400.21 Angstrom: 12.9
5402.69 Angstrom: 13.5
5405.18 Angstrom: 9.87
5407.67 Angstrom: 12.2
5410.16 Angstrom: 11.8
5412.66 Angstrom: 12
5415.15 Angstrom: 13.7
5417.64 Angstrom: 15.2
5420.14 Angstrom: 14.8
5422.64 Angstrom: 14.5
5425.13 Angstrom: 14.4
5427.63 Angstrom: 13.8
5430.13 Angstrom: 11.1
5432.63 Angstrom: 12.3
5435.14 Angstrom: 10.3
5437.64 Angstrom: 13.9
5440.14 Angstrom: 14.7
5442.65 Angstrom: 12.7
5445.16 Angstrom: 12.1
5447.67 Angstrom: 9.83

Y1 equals 1.02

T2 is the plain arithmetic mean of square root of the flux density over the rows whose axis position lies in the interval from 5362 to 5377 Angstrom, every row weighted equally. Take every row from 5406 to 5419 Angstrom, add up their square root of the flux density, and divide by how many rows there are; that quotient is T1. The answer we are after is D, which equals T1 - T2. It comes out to 0.11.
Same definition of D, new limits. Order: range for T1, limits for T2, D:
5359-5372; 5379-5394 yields -0.20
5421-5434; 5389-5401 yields 0.08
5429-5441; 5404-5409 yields 0.20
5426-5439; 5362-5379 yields 0.00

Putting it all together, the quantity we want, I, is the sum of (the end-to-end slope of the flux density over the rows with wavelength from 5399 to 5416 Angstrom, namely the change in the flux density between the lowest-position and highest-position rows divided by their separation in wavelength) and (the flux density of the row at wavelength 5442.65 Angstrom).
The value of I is 12.8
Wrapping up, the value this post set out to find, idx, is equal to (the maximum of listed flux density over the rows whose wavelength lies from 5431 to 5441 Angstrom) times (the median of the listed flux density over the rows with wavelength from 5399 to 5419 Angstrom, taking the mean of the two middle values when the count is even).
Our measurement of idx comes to 184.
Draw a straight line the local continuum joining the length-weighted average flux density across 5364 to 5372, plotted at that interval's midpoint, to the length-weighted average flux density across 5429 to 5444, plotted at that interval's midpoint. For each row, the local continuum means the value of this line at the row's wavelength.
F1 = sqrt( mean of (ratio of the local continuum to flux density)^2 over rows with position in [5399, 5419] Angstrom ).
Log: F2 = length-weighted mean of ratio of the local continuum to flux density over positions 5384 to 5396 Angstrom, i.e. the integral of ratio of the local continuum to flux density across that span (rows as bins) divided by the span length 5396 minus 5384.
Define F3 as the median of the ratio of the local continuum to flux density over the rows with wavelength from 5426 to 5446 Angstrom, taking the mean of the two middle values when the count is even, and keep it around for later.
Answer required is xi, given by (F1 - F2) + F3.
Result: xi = 1.06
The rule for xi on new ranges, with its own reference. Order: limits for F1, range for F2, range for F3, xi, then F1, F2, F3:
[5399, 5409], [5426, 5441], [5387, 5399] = 0.96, 1.03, 1.00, 0.93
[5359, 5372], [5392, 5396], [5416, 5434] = 0.91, 1.00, 0.95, 0.86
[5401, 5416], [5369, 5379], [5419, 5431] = 0.89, 1.02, 0.99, 0.86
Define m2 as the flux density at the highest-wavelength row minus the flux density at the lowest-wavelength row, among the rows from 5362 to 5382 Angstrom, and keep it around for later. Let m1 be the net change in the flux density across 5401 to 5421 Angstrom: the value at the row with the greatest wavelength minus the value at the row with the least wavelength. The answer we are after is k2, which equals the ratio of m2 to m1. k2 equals 2.62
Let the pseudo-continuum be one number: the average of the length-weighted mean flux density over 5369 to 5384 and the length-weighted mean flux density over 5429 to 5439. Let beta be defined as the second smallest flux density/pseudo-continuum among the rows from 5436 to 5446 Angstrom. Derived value 1.02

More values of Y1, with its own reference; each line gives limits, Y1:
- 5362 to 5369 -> 0.96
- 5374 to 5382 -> 1.06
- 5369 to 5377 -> 0.93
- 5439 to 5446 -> 1.02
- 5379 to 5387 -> 1.08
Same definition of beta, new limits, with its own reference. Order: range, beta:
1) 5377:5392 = 1.05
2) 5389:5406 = 0.88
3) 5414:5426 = 1.16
